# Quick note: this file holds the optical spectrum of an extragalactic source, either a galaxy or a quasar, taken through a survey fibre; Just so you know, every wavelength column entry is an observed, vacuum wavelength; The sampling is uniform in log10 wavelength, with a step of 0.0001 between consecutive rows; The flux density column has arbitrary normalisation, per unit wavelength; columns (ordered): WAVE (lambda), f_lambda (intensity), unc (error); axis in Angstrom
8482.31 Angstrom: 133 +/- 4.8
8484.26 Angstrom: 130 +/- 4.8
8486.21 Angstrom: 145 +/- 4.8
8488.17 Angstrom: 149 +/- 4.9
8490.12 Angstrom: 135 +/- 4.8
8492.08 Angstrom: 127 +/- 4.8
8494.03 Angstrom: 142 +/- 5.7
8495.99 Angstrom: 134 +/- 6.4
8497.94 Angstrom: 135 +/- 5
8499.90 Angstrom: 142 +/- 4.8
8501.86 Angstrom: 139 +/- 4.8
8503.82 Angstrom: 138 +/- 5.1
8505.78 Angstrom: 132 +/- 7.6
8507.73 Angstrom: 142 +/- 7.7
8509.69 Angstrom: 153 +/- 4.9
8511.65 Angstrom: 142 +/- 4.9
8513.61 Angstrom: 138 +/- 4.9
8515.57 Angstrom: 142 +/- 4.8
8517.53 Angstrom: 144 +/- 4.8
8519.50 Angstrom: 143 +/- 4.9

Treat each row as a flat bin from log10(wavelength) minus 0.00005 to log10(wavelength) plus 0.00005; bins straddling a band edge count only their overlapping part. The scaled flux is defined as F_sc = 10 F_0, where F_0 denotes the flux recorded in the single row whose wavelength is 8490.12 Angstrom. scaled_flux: 1350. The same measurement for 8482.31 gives 1330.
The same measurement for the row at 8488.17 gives 1490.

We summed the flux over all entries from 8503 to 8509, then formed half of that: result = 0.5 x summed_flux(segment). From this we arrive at 206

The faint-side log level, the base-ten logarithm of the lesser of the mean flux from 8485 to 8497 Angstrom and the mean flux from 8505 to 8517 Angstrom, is 2.14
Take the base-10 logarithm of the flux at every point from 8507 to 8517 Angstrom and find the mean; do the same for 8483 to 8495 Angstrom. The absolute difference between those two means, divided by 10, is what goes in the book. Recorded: 0.0017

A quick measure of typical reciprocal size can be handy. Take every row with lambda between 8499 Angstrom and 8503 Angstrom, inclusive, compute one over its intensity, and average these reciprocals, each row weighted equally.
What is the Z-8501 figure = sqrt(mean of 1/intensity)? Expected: 0.0844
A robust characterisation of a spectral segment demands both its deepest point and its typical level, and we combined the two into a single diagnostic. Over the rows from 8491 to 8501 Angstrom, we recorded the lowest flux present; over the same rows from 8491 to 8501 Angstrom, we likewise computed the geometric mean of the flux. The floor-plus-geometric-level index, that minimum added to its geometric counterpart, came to 263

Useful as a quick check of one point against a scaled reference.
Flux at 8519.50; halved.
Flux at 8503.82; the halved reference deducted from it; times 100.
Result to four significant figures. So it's 6650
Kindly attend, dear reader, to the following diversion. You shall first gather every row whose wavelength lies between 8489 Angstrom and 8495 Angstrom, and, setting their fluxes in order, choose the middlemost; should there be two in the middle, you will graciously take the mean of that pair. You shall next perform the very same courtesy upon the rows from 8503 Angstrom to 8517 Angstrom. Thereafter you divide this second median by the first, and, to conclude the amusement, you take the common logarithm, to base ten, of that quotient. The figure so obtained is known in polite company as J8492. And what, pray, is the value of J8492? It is 0.022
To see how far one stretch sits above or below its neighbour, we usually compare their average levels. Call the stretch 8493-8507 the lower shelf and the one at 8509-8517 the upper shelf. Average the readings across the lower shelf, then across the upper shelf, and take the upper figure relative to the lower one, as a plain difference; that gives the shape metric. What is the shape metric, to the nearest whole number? 6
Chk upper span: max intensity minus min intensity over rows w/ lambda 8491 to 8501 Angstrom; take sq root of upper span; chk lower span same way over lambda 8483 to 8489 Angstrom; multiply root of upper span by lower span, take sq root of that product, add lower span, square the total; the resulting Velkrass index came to 761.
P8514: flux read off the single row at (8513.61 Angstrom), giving 138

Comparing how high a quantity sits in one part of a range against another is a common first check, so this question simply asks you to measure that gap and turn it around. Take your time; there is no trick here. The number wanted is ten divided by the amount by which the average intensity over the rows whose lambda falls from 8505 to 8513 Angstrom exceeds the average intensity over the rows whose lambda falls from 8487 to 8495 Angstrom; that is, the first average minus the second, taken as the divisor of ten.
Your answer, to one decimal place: 2.5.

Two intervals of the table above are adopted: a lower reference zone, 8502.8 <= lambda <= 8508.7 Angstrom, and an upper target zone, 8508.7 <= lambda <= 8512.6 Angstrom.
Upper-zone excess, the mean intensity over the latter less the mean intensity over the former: 10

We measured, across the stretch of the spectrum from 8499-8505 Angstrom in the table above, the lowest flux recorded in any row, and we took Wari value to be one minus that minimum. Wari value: -137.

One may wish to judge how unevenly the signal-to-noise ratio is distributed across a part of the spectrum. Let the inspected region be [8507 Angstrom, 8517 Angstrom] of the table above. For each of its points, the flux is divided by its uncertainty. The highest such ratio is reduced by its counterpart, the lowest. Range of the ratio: 13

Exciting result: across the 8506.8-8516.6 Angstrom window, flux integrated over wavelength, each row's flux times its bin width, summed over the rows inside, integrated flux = 1405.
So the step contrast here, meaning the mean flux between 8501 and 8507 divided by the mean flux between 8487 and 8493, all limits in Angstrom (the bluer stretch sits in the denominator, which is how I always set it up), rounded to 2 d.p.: 1.00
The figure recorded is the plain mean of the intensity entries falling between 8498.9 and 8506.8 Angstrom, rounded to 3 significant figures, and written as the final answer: 138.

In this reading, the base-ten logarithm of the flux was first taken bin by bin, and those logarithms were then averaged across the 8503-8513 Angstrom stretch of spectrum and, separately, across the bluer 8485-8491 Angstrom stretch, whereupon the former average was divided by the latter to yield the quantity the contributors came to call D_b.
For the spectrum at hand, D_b 1.00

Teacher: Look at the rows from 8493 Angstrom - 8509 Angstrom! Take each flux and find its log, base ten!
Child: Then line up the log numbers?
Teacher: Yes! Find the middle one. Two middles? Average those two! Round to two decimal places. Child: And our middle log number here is 2.14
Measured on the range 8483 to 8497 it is 2.13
